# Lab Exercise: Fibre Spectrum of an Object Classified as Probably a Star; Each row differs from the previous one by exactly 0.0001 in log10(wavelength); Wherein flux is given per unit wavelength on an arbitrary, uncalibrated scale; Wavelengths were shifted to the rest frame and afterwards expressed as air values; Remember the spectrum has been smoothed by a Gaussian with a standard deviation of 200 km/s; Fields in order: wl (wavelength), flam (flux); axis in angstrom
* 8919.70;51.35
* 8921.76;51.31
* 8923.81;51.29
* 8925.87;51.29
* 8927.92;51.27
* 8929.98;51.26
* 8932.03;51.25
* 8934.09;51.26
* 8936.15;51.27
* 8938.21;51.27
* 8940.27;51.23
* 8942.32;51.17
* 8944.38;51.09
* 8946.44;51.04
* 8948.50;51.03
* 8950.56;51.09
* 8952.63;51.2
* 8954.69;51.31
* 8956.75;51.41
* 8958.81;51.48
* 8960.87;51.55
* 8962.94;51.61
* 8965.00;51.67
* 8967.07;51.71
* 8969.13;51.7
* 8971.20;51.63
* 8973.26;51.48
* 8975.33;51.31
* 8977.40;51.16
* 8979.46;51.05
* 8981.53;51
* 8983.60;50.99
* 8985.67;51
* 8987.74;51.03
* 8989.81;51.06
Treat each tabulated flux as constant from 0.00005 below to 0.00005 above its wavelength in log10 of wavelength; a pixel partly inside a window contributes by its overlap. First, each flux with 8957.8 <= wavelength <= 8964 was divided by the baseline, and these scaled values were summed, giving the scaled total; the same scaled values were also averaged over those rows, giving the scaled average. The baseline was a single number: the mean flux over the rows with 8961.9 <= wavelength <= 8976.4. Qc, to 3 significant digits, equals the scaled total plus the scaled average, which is 4.00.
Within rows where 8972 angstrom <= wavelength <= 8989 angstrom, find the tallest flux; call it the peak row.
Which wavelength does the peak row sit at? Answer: 8973.26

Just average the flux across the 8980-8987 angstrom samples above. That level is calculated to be 51.0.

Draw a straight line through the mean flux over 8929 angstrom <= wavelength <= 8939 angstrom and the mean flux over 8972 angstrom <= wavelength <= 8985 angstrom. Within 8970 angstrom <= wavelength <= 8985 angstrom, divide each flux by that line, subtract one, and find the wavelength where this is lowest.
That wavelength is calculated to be 8983.60 angstrom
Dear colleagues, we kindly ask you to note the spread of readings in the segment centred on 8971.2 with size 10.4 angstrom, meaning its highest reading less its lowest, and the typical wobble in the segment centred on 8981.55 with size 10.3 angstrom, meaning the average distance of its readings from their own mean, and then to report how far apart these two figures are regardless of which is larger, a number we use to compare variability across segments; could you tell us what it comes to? 0.35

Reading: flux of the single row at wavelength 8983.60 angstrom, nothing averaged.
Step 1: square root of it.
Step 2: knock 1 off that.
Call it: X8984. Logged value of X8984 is 6.141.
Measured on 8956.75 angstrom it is 6.170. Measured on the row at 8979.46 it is 6.145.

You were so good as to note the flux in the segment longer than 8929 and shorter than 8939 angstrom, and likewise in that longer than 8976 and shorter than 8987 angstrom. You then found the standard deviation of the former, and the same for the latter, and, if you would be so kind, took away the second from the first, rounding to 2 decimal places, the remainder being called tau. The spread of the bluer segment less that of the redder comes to -0.06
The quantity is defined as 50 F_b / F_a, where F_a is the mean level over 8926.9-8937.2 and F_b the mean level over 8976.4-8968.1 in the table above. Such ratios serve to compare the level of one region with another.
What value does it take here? 50.3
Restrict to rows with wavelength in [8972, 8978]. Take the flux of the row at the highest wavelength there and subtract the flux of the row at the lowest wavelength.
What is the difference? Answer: -0.32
